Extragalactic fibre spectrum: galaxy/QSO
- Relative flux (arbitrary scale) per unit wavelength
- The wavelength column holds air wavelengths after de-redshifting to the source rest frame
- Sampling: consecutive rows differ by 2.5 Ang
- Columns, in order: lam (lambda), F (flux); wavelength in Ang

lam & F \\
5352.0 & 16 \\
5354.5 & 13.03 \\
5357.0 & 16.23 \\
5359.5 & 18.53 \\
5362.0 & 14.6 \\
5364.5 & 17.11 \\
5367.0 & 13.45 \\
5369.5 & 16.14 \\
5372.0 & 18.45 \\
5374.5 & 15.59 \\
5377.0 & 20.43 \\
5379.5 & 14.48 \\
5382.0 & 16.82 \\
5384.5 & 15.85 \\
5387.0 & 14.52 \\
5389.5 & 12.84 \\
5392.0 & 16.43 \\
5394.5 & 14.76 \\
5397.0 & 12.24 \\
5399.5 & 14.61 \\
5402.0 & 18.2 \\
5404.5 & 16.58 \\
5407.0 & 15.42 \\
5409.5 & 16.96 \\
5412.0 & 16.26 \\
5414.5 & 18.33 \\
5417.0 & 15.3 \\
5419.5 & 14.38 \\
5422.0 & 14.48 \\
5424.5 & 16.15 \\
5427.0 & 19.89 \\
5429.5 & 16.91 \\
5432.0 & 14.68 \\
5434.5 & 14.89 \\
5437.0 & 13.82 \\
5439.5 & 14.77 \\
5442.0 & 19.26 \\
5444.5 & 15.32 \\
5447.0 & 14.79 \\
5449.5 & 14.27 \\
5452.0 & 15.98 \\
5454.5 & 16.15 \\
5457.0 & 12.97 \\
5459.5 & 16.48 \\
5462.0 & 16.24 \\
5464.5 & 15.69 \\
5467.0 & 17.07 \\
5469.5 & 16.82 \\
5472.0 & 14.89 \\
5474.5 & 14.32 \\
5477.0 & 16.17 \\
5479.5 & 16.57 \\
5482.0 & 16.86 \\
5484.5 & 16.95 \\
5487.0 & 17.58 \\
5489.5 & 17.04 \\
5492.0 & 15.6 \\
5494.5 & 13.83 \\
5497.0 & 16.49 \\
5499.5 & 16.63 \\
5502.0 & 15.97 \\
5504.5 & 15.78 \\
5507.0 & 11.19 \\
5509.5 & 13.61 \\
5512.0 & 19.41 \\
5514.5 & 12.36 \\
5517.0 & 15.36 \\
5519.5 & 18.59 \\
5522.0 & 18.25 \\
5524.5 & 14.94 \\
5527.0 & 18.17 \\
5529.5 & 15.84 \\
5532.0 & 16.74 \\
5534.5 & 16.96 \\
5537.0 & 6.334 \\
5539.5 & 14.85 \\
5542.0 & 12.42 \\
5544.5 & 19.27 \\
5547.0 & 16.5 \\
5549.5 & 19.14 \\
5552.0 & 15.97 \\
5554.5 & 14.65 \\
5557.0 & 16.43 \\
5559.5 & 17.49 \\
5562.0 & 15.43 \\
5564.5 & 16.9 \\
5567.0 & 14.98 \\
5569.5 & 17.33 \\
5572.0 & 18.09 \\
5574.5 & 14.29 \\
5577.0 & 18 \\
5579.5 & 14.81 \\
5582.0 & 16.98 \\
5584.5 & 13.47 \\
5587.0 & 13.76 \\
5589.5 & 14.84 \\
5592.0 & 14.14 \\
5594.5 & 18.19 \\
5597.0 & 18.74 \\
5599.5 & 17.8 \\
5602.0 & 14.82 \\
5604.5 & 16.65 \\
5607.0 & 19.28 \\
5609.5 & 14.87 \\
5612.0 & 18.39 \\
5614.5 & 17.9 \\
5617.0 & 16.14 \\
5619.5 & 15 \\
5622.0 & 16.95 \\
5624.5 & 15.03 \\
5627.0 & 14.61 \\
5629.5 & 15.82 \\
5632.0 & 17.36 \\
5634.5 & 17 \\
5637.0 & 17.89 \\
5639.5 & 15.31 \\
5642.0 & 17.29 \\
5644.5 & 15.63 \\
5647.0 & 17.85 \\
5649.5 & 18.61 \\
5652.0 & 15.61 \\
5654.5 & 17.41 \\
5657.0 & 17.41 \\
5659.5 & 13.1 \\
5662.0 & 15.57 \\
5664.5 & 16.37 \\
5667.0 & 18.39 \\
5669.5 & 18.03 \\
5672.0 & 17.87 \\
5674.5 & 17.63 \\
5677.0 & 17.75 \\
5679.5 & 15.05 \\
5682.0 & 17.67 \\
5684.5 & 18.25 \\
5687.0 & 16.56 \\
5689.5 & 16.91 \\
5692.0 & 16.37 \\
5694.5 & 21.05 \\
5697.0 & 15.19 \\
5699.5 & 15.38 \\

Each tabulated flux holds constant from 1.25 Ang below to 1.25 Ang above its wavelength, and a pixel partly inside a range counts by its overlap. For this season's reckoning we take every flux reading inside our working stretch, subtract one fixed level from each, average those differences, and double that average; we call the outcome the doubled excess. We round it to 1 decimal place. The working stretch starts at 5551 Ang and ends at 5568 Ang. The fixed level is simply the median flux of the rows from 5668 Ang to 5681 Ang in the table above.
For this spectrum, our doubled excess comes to -3.5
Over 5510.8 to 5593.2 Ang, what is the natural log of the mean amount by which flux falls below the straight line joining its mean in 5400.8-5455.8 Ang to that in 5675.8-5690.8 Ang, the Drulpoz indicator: -0.39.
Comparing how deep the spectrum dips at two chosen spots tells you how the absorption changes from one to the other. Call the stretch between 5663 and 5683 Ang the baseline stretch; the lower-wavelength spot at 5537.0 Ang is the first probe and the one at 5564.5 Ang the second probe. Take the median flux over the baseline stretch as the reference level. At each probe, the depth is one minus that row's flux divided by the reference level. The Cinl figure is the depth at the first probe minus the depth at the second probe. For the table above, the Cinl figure 0.60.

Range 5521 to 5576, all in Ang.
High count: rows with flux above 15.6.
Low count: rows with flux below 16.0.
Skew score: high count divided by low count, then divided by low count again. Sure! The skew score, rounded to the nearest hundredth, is 0.14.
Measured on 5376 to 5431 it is 0.10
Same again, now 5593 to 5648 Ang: 0.25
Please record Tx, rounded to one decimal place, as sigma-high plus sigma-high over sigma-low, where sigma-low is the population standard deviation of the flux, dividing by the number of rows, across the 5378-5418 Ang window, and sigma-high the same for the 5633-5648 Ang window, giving 1.6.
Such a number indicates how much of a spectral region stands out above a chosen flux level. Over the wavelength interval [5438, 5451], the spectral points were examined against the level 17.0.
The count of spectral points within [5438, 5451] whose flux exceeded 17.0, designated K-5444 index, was 1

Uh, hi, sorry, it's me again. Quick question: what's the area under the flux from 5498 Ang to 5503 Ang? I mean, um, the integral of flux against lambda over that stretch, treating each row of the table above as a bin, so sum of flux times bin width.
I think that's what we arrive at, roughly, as 82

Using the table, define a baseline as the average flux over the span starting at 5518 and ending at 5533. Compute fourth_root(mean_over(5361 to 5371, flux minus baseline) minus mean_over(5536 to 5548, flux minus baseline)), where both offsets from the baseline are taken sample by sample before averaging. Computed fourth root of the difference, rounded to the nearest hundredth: 1.10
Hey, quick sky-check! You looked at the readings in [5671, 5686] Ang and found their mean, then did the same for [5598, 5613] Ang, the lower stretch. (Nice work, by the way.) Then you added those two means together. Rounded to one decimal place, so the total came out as 34.3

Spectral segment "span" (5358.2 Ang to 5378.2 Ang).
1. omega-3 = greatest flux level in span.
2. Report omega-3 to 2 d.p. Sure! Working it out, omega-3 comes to 20.43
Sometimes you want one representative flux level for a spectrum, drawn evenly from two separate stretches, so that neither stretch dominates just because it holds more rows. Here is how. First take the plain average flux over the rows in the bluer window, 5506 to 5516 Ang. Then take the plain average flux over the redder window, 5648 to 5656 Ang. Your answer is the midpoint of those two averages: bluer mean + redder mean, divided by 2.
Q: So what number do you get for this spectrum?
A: 15.7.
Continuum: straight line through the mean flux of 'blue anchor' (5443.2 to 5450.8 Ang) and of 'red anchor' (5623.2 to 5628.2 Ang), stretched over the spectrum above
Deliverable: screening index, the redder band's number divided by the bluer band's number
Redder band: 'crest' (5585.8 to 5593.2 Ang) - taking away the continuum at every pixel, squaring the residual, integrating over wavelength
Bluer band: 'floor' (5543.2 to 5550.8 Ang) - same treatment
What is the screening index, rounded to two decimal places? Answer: 0.04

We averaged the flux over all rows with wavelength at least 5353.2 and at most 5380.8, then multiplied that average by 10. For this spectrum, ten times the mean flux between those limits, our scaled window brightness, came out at 162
